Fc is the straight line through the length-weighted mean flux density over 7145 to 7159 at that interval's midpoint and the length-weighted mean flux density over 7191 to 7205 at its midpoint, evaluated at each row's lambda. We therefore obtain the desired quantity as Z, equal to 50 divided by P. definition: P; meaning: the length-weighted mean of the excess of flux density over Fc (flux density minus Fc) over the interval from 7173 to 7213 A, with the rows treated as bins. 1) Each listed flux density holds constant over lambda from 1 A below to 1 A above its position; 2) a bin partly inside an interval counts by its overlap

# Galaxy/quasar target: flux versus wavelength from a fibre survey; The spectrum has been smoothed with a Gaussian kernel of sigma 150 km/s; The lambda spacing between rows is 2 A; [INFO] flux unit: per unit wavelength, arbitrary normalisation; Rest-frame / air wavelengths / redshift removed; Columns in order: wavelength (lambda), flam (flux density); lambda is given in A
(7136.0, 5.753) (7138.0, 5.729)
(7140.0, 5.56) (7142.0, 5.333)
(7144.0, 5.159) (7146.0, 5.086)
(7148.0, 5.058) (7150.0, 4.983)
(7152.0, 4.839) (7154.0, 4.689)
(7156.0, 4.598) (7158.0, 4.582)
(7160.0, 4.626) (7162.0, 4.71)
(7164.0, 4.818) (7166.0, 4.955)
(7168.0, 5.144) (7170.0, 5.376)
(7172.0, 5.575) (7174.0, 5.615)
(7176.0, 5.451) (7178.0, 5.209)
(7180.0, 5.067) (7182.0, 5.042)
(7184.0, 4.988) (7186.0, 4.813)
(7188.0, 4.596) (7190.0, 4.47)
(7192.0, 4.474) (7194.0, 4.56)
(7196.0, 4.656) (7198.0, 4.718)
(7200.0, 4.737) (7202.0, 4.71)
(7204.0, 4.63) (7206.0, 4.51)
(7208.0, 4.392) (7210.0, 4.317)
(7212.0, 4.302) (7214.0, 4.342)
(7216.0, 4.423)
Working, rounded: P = 0.10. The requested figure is 494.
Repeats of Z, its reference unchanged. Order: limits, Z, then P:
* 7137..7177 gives 177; 0.28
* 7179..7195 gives 776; 0.06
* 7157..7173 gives 257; 0.19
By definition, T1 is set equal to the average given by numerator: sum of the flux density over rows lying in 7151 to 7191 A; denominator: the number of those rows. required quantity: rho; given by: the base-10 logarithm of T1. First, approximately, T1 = 5.0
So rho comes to 0.70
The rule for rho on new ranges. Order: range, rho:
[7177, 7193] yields 0.68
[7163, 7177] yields 0.72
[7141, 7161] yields 0.69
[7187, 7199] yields 0.66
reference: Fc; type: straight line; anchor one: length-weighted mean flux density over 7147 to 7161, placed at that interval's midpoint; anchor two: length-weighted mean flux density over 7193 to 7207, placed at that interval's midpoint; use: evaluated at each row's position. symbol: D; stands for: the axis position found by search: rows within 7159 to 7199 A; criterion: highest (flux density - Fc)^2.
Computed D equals 7174.0 A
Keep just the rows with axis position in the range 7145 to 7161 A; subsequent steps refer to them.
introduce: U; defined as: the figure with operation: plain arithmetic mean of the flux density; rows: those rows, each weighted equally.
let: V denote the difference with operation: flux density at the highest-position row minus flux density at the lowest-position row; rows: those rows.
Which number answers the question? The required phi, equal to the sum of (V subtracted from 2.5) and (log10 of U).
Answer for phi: 3.64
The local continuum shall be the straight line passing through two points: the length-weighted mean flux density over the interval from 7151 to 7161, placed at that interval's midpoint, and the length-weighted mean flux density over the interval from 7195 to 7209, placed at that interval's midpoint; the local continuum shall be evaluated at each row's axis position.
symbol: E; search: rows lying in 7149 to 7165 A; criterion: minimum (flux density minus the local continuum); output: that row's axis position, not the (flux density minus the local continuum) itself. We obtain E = 7158.0 A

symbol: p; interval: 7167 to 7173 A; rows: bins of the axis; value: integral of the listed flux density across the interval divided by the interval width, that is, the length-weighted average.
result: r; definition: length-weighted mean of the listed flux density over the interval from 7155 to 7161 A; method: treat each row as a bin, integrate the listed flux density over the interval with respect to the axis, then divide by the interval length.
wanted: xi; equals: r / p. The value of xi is 0.86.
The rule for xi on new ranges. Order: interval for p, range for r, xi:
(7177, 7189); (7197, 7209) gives 0.93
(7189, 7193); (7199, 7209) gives 1.03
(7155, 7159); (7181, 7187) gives 1.08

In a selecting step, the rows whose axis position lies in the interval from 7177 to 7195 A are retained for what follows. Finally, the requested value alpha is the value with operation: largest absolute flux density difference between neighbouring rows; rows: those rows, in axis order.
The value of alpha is 0.217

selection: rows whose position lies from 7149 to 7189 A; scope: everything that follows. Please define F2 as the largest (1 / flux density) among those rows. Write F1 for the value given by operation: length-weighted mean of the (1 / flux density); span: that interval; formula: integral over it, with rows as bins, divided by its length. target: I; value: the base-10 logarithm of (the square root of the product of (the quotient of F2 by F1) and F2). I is -0.313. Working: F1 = 0.201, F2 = 0.218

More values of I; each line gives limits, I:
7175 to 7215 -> -0.299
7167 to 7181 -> -0.341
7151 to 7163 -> -0.326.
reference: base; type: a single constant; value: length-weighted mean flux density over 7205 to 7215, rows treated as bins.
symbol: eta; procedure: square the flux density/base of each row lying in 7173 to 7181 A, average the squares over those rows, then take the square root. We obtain 1.22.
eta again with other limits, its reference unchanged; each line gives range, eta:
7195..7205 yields 1.07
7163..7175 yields 1.20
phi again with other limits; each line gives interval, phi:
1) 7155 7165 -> 2.95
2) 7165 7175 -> 2.57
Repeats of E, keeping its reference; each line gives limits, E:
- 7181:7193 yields 7190.0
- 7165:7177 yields 7166.0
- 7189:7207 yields 7190.0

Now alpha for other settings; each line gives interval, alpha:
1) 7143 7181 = 0.242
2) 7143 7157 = 0.150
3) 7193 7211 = 0.120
